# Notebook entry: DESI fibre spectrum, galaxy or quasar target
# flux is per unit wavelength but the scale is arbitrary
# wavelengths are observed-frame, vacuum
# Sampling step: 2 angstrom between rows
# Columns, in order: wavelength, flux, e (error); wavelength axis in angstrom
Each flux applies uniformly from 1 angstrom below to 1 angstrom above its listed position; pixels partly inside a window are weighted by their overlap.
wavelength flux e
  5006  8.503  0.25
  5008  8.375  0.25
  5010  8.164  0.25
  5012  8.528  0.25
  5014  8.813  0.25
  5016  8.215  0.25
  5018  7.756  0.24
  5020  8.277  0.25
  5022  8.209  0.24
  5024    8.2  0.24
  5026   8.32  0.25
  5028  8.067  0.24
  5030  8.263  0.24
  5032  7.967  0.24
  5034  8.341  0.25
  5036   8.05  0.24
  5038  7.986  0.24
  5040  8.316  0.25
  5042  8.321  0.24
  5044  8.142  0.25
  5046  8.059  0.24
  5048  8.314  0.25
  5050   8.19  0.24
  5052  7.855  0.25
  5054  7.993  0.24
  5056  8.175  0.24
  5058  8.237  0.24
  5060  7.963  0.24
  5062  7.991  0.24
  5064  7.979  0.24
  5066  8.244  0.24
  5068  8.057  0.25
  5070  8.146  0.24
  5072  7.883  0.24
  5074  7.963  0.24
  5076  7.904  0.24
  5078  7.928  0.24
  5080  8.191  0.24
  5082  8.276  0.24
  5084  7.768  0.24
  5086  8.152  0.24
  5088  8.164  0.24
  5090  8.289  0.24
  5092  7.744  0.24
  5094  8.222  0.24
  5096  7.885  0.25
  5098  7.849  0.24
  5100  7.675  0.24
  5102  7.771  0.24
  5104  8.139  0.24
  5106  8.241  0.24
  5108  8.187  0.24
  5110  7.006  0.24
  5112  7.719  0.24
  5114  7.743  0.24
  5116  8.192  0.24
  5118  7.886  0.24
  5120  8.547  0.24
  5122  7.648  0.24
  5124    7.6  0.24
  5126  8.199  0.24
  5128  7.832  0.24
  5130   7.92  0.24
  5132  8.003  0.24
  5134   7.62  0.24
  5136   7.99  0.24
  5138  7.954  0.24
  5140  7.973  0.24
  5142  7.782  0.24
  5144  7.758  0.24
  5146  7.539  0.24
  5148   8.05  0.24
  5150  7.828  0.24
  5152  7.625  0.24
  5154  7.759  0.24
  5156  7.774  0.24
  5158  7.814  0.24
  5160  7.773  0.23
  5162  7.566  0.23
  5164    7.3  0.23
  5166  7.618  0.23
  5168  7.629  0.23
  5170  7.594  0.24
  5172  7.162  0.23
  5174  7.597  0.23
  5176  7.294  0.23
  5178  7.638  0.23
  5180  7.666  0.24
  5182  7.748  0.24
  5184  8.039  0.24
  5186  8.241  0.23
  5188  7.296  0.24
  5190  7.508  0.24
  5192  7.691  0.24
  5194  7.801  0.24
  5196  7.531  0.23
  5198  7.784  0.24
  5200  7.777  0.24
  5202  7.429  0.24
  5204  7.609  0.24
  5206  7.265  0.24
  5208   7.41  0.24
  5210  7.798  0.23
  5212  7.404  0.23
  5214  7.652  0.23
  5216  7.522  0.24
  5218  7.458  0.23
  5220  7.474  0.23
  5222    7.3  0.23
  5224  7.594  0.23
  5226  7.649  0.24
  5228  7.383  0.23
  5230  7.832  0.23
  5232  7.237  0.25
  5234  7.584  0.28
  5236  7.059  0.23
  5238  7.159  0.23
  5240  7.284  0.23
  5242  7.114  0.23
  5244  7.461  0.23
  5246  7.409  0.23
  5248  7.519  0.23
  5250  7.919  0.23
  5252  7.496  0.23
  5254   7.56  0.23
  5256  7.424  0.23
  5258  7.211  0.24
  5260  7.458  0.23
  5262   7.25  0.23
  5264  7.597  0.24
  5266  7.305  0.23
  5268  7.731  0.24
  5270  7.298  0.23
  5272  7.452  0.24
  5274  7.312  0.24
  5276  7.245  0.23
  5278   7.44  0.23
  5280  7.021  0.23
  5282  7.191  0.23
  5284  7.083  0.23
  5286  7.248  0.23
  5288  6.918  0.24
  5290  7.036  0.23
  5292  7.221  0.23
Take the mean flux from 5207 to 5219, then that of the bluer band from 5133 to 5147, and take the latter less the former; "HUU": 0.26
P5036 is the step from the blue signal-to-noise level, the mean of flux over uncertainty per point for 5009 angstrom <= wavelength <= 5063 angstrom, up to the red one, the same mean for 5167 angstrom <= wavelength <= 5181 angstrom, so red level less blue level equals -1.2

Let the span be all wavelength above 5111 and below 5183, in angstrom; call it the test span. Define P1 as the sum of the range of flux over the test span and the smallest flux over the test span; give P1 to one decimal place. 8.5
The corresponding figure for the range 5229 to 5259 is 7.9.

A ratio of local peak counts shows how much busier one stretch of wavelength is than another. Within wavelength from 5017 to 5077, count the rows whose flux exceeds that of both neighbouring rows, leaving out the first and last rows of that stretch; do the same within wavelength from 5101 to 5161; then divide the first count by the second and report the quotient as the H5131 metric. 1.2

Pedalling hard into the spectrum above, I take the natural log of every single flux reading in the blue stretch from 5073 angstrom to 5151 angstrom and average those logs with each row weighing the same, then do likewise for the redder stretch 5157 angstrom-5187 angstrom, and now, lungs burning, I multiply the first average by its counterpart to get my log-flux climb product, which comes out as 4.21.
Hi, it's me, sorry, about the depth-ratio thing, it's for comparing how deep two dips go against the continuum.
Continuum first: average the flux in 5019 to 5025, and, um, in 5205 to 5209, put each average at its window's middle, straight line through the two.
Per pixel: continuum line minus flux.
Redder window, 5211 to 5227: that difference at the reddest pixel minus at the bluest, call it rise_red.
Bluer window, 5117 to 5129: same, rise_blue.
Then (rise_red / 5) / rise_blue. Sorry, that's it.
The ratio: -10.7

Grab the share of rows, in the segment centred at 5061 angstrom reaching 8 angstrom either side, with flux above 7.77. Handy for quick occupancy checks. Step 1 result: 1.00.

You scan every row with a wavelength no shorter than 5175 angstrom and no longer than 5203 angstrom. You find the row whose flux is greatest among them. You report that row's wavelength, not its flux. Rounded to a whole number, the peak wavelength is 5186 angstrom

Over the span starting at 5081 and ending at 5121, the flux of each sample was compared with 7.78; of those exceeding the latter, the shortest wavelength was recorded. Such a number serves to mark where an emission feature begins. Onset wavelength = 5082 angstrom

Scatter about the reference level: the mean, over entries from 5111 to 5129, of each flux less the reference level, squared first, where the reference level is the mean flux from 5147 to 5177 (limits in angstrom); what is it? 0.181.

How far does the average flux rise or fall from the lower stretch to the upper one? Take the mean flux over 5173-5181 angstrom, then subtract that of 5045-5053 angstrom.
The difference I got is -0.6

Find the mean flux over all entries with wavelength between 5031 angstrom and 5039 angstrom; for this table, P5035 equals 8.1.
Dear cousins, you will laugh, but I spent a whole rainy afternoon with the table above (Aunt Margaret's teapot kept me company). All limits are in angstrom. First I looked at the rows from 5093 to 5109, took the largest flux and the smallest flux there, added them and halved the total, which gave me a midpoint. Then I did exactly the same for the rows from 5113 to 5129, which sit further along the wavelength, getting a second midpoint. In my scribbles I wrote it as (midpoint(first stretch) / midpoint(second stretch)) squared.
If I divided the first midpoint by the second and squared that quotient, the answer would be 0.97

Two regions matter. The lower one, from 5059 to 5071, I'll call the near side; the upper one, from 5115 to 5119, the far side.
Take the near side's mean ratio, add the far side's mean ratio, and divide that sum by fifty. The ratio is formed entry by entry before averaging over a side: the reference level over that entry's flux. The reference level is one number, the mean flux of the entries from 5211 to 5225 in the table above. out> 0.0372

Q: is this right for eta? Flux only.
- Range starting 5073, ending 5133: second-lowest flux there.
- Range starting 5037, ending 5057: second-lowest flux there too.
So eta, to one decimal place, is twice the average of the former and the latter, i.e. 15.6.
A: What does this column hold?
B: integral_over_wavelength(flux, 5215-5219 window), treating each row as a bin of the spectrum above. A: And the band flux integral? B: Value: 30.0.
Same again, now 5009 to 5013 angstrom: 33.4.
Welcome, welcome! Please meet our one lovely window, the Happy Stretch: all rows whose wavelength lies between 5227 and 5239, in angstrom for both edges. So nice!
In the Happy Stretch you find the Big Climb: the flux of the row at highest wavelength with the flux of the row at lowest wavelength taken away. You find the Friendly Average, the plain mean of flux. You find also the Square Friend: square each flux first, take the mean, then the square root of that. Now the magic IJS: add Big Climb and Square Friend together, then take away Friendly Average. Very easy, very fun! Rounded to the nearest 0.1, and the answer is -0.2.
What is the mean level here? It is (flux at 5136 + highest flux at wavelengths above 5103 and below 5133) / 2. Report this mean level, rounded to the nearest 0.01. 8.27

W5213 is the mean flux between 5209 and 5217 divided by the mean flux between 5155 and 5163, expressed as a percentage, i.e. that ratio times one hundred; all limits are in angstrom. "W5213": 98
